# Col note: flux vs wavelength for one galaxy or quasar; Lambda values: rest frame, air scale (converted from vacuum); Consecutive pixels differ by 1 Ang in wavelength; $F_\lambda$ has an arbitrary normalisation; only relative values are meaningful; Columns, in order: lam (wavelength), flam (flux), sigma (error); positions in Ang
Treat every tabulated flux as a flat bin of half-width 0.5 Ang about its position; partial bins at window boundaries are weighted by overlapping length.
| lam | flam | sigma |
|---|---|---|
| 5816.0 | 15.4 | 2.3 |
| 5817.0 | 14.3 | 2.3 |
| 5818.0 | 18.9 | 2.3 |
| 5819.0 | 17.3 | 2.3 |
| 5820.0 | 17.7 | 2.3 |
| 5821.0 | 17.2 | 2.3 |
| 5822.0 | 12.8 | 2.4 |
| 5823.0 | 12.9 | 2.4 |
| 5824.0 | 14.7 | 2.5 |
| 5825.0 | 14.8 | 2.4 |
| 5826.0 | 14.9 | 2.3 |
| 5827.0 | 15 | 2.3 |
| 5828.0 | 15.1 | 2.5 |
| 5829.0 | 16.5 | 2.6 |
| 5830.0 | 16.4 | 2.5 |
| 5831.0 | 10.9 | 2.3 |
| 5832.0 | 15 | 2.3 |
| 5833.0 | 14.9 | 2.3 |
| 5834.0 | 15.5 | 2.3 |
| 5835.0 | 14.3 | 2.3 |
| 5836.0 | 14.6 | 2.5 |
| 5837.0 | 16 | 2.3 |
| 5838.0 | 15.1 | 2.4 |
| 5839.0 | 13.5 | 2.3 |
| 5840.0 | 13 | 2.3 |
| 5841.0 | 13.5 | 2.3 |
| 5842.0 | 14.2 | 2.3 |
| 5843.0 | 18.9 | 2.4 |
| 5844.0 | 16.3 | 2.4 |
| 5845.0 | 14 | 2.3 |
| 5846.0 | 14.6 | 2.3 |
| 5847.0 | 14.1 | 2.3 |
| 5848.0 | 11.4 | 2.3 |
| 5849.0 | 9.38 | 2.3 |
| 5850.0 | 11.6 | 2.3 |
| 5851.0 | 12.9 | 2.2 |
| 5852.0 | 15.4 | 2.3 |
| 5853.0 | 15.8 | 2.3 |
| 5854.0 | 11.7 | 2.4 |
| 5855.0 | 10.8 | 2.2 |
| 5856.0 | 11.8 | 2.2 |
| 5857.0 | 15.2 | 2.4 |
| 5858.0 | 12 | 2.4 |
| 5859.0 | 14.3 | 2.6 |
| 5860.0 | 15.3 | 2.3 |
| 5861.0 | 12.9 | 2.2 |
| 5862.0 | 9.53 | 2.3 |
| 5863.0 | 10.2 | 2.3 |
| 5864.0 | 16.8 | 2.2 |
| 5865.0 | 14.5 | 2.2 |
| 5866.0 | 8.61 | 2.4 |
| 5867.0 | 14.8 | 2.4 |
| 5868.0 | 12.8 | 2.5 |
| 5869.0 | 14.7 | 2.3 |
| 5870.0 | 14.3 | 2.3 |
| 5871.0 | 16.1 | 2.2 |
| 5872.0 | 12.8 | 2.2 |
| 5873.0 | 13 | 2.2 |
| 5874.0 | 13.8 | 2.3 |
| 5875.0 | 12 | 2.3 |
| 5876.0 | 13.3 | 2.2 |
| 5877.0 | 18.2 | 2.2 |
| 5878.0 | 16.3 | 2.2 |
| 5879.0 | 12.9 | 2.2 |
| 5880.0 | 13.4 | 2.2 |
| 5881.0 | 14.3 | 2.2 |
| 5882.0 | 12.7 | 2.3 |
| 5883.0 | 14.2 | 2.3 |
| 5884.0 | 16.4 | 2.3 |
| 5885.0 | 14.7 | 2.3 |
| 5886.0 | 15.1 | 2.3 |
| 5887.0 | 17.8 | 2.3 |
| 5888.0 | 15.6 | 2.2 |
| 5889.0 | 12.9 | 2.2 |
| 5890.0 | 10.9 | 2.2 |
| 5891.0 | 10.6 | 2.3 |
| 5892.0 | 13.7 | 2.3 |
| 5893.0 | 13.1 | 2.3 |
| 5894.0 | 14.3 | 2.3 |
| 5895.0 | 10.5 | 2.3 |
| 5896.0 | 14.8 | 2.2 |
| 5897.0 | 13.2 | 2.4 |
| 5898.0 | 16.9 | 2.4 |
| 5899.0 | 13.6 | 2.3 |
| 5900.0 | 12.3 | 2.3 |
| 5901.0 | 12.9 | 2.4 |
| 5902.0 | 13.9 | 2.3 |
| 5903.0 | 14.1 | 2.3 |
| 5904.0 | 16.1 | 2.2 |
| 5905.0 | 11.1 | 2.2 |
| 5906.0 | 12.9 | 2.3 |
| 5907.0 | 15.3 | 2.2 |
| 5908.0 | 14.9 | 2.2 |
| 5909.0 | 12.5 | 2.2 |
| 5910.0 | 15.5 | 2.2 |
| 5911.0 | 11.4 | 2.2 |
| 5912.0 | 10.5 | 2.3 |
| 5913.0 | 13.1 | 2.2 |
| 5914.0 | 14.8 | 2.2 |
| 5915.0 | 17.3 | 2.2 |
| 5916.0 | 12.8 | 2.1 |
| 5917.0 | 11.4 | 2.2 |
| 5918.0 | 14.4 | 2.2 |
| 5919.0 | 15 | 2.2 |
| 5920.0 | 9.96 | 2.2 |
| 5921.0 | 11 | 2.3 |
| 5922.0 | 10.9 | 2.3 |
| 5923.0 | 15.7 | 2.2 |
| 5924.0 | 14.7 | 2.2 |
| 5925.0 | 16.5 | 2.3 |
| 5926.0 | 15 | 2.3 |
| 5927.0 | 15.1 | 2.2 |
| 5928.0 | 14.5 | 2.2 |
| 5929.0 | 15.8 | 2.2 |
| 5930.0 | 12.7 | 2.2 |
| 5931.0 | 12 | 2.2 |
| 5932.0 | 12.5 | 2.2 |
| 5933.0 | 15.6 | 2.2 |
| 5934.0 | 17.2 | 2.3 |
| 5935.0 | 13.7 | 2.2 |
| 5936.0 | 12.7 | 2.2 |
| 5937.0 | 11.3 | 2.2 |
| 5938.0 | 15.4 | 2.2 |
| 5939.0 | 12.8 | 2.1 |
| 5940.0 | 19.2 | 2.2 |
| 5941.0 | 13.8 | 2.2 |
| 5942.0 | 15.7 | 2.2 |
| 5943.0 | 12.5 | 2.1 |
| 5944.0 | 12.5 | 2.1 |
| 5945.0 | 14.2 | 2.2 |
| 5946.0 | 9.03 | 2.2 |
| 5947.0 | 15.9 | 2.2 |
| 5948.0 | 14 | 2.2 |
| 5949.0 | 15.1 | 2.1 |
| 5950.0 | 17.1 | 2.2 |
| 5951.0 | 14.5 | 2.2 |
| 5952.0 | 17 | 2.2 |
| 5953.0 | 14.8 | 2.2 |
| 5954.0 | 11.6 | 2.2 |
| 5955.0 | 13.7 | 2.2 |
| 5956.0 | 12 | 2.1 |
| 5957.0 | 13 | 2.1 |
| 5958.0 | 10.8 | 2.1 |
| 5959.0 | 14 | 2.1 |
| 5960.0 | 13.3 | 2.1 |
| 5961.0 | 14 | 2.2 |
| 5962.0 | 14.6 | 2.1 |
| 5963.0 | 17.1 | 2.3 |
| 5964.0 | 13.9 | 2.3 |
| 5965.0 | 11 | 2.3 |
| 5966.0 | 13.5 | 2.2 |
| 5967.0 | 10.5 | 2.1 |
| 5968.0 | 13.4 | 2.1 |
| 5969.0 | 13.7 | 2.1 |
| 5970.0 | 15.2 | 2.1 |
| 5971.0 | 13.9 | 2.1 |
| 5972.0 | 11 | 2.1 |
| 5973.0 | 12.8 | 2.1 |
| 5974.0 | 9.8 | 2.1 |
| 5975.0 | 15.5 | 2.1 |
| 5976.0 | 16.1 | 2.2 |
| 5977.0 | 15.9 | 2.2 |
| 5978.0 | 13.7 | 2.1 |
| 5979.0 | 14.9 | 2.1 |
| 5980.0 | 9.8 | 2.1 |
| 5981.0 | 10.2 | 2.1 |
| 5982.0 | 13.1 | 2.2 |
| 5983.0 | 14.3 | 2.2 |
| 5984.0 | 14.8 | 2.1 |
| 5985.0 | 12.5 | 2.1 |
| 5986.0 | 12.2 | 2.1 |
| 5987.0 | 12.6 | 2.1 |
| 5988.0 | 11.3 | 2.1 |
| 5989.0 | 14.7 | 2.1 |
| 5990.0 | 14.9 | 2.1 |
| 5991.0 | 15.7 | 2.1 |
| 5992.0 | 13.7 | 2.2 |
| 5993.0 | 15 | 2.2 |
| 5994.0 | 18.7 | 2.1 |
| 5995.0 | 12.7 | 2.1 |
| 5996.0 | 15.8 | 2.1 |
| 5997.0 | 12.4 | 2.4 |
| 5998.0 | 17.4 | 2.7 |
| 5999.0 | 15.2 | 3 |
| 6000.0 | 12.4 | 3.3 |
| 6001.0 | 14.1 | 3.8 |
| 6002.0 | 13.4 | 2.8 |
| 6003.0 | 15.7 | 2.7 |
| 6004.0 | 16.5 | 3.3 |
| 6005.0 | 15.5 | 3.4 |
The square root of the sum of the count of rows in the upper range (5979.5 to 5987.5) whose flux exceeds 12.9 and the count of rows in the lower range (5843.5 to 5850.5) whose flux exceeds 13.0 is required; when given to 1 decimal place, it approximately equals 2.6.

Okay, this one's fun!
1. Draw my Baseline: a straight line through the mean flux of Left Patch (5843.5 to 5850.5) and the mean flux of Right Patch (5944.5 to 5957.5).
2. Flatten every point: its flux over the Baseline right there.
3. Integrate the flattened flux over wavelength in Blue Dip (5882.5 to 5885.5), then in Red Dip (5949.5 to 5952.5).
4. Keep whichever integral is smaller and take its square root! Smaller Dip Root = 1.84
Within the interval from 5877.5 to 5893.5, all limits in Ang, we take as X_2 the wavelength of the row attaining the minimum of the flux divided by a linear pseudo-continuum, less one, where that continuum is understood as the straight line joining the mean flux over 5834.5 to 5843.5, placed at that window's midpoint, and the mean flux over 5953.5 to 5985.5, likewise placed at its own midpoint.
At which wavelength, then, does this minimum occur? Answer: 5891.0 Ang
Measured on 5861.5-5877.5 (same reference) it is 5866.0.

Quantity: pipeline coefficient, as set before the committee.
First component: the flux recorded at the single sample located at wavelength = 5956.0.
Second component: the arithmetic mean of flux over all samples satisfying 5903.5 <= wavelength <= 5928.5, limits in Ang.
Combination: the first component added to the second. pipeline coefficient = 25.7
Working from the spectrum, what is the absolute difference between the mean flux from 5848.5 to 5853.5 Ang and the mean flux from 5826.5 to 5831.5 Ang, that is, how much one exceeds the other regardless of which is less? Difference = 1.8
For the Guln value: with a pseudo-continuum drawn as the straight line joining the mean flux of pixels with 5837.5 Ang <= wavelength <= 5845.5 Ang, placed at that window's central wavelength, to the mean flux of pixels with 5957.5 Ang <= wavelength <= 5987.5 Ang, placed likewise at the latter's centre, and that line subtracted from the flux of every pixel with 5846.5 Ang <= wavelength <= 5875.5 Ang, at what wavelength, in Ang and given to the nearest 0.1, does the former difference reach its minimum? 5866.0 Ang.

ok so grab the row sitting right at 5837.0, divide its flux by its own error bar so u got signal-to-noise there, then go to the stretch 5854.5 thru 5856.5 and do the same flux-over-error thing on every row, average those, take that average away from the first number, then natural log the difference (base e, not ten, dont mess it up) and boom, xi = 0.6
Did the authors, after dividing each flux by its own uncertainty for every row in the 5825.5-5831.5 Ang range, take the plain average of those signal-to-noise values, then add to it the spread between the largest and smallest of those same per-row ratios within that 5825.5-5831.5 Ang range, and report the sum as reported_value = 7.94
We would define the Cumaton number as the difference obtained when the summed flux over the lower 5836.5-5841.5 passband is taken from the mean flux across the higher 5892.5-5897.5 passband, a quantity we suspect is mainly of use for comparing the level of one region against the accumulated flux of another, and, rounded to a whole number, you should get -58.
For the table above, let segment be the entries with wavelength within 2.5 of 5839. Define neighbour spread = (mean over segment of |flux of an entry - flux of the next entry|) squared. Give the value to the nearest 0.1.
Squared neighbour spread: 0.8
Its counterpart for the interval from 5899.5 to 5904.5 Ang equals 0.9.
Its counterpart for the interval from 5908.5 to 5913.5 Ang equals 7.0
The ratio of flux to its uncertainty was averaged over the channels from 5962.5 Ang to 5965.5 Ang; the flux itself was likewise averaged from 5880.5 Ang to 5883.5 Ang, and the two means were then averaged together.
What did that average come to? 9.9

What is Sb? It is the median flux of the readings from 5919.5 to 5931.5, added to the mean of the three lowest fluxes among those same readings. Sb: 25.2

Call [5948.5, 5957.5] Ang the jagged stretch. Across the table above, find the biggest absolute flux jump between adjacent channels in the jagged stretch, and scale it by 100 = 320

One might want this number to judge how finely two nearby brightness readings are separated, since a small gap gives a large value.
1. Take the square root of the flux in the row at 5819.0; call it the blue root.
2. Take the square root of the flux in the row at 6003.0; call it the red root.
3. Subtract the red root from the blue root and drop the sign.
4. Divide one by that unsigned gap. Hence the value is 5.1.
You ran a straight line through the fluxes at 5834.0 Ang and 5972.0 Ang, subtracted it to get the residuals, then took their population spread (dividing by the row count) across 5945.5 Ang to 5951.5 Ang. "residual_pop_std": 2.6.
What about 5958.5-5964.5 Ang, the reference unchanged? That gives 1.3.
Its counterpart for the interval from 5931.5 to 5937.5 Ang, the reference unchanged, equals 2.0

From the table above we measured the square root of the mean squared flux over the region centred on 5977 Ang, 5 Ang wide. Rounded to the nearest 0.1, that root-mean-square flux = 15.2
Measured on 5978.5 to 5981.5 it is 11.9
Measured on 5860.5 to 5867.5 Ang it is 12.8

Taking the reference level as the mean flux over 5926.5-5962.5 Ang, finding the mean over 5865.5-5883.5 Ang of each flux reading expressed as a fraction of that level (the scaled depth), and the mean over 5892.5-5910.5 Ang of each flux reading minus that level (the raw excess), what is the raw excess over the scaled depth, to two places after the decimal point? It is -0.22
